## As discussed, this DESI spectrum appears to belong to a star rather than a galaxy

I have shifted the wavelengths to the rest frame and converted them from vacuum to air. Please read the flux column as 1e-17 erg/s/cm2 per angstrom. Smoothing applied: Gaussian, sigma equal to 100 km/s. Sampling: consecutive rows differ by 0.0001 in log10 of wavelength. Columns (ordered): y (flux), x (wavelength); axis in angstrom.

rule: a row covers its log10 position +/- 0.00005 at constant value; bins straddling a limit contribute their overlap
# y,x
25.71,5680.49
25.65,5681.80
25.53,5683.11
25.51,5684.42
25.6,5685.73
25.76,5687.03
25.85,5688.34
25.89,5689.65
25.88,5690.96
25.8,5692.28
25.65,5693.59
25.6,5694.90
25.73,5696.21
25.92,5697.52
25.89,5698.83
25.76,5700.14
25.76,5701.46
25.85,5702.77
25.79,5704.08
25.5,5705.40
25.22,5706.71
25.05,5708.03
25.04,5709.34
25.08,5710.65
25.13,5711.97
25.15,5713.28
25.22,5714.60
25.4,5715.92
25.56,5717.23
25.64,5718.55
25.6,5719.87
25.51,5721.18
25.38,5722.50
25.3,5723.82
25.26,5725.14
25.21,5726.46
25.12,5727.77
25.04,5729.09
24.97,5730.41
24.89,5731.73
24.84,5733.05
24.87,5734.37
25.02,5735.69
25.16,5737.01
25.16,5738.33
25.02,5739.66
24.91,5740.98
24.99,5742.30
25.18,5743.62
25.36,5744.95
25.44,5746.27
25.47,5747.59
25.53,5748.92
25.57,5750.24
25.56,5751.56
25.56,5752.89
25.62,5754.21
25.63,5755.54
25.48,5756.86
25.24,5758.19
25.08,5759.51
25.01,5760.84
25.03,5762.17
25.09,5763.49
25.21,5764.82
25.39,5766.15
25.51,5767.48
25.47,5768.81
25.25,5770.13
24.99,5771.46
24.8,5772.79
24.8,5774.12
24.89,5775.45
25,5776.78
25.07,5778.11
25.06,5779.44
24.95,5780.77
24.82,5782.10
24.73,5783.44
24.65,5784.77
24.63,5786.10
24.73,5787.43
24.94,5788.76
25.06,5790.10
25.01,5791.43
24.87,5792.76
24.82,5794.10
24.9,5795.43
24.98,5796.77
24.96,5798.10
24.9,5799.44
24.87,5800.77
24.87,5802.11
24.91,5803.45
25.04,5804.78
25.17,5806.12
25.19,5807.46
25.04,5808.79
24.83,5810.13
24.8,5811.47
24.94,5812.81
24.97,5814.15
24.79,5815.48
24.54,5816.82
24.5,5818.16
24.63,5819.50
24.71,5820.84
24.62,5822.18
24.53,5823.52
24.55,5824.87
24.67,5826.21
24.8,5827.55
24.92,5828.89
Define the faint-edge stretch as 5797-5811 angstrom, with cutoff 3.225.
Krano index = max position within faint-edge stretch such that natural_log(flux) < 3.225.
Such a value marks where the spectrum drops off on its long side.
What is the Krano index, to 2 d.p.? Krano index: 5810.13 angstrom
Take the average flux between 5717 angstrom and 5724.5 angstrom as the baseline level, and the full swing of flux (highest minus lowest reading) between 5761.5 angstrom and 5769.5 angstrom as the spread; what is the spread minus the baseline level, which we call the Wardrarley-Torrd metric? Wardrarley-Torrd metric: -25.0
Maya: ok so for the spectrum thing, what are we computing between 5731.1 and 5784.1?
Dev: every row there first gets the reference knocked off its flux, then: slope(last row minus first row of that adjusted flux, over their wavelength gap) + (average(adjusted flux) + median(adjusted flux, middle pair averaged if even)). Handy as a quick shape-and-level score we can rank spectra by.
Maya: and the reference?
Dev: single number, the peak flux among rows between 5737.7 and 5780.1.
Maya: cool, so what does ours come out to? -1.0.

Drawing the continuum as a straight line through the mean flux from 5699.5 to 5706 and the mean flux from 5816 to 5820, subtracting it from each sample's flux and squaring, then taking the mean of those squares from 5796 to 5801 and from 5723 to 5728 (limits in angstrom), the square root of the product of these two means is 0.05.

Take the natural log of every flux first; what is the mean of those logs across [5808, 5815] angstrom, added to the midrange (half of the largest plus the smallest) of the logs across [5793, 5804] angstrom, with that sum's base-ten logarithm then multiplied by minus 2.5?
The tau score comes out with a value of -2.021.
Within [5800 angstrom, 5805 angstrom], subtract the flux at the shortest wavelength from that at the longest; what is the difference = 0.17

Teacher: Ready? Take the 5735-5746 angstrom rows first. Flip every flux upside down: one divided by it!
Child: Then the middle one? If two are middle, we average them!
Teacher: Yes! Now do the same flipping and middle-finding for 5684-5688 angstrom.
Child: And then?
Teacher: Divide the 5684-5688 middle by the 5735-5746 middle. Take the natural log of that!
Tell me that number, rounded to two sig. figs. -0.020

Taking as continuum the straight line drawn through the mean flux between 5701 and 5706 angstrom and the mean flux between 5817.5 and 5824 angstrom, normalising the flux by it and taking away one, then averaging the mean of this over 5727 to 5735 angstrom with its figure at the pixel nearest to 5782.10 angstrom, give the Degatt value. -0.013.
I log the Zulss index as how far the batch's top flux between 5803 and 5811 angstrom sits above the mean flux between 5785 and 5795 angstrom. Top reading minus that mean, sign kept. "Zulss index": 0.32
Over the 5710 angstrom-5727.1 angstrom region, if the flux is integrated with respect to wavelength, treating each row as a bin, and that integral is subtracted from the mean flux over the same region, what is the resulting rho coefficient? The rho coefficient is -408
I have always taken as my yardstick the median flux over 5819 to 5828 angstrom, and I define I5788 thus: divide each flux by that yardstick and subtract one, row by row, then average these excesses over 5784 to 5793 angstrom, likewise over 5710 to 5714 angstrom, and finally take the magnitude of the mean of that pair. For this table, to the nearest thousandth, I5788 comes 0.014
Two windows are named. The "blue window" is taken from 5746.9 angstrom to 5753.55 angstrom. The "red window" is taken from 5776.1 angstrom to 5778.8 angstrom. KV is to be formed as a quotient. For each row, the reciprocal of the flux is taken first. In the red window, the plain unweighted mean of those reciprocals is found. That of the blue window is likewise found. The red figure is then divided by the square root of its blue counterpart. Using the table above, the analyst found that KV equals 0.202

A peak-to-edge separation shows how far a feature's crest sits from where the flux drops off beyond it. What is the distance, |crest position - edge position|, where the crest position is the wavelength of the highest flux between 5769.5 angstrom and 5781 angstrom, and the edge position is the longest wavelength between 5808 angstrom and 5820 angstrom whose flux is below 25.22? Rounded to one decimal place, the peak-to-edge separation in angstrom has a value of 49.4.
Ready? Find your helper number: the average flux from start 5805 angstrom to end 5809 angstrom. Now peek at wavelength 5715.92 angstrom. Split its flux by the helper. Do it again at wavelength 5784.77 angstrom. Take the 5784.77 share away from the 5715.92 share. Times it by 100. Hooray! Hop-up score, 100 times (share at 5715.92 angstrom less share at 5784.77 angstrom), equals 3.0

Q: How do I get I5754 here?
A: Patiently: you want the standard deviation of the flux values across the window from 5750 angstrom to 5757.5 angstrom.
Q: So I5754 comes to 0.05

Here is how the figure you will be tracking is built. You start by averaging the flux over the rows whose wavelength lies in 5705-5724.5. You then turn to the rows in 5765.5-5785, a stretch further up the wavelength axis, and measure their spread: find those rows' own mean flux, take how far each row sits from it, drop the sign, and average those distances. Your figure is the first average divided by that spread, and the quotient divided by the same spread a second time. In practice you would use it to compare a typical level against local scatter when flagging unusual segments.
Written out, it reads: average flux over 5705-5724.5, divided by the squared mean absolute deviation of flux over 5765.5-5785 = 558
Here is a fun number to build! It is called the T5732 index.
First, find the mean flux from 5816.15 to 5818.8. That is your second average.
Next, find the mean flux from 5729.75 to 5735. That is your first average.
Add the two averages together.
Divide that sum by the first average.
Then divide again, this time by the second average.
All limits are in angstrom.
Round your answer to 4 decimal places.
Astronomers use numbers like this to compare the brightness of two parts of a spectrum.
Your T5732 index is 0.0810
